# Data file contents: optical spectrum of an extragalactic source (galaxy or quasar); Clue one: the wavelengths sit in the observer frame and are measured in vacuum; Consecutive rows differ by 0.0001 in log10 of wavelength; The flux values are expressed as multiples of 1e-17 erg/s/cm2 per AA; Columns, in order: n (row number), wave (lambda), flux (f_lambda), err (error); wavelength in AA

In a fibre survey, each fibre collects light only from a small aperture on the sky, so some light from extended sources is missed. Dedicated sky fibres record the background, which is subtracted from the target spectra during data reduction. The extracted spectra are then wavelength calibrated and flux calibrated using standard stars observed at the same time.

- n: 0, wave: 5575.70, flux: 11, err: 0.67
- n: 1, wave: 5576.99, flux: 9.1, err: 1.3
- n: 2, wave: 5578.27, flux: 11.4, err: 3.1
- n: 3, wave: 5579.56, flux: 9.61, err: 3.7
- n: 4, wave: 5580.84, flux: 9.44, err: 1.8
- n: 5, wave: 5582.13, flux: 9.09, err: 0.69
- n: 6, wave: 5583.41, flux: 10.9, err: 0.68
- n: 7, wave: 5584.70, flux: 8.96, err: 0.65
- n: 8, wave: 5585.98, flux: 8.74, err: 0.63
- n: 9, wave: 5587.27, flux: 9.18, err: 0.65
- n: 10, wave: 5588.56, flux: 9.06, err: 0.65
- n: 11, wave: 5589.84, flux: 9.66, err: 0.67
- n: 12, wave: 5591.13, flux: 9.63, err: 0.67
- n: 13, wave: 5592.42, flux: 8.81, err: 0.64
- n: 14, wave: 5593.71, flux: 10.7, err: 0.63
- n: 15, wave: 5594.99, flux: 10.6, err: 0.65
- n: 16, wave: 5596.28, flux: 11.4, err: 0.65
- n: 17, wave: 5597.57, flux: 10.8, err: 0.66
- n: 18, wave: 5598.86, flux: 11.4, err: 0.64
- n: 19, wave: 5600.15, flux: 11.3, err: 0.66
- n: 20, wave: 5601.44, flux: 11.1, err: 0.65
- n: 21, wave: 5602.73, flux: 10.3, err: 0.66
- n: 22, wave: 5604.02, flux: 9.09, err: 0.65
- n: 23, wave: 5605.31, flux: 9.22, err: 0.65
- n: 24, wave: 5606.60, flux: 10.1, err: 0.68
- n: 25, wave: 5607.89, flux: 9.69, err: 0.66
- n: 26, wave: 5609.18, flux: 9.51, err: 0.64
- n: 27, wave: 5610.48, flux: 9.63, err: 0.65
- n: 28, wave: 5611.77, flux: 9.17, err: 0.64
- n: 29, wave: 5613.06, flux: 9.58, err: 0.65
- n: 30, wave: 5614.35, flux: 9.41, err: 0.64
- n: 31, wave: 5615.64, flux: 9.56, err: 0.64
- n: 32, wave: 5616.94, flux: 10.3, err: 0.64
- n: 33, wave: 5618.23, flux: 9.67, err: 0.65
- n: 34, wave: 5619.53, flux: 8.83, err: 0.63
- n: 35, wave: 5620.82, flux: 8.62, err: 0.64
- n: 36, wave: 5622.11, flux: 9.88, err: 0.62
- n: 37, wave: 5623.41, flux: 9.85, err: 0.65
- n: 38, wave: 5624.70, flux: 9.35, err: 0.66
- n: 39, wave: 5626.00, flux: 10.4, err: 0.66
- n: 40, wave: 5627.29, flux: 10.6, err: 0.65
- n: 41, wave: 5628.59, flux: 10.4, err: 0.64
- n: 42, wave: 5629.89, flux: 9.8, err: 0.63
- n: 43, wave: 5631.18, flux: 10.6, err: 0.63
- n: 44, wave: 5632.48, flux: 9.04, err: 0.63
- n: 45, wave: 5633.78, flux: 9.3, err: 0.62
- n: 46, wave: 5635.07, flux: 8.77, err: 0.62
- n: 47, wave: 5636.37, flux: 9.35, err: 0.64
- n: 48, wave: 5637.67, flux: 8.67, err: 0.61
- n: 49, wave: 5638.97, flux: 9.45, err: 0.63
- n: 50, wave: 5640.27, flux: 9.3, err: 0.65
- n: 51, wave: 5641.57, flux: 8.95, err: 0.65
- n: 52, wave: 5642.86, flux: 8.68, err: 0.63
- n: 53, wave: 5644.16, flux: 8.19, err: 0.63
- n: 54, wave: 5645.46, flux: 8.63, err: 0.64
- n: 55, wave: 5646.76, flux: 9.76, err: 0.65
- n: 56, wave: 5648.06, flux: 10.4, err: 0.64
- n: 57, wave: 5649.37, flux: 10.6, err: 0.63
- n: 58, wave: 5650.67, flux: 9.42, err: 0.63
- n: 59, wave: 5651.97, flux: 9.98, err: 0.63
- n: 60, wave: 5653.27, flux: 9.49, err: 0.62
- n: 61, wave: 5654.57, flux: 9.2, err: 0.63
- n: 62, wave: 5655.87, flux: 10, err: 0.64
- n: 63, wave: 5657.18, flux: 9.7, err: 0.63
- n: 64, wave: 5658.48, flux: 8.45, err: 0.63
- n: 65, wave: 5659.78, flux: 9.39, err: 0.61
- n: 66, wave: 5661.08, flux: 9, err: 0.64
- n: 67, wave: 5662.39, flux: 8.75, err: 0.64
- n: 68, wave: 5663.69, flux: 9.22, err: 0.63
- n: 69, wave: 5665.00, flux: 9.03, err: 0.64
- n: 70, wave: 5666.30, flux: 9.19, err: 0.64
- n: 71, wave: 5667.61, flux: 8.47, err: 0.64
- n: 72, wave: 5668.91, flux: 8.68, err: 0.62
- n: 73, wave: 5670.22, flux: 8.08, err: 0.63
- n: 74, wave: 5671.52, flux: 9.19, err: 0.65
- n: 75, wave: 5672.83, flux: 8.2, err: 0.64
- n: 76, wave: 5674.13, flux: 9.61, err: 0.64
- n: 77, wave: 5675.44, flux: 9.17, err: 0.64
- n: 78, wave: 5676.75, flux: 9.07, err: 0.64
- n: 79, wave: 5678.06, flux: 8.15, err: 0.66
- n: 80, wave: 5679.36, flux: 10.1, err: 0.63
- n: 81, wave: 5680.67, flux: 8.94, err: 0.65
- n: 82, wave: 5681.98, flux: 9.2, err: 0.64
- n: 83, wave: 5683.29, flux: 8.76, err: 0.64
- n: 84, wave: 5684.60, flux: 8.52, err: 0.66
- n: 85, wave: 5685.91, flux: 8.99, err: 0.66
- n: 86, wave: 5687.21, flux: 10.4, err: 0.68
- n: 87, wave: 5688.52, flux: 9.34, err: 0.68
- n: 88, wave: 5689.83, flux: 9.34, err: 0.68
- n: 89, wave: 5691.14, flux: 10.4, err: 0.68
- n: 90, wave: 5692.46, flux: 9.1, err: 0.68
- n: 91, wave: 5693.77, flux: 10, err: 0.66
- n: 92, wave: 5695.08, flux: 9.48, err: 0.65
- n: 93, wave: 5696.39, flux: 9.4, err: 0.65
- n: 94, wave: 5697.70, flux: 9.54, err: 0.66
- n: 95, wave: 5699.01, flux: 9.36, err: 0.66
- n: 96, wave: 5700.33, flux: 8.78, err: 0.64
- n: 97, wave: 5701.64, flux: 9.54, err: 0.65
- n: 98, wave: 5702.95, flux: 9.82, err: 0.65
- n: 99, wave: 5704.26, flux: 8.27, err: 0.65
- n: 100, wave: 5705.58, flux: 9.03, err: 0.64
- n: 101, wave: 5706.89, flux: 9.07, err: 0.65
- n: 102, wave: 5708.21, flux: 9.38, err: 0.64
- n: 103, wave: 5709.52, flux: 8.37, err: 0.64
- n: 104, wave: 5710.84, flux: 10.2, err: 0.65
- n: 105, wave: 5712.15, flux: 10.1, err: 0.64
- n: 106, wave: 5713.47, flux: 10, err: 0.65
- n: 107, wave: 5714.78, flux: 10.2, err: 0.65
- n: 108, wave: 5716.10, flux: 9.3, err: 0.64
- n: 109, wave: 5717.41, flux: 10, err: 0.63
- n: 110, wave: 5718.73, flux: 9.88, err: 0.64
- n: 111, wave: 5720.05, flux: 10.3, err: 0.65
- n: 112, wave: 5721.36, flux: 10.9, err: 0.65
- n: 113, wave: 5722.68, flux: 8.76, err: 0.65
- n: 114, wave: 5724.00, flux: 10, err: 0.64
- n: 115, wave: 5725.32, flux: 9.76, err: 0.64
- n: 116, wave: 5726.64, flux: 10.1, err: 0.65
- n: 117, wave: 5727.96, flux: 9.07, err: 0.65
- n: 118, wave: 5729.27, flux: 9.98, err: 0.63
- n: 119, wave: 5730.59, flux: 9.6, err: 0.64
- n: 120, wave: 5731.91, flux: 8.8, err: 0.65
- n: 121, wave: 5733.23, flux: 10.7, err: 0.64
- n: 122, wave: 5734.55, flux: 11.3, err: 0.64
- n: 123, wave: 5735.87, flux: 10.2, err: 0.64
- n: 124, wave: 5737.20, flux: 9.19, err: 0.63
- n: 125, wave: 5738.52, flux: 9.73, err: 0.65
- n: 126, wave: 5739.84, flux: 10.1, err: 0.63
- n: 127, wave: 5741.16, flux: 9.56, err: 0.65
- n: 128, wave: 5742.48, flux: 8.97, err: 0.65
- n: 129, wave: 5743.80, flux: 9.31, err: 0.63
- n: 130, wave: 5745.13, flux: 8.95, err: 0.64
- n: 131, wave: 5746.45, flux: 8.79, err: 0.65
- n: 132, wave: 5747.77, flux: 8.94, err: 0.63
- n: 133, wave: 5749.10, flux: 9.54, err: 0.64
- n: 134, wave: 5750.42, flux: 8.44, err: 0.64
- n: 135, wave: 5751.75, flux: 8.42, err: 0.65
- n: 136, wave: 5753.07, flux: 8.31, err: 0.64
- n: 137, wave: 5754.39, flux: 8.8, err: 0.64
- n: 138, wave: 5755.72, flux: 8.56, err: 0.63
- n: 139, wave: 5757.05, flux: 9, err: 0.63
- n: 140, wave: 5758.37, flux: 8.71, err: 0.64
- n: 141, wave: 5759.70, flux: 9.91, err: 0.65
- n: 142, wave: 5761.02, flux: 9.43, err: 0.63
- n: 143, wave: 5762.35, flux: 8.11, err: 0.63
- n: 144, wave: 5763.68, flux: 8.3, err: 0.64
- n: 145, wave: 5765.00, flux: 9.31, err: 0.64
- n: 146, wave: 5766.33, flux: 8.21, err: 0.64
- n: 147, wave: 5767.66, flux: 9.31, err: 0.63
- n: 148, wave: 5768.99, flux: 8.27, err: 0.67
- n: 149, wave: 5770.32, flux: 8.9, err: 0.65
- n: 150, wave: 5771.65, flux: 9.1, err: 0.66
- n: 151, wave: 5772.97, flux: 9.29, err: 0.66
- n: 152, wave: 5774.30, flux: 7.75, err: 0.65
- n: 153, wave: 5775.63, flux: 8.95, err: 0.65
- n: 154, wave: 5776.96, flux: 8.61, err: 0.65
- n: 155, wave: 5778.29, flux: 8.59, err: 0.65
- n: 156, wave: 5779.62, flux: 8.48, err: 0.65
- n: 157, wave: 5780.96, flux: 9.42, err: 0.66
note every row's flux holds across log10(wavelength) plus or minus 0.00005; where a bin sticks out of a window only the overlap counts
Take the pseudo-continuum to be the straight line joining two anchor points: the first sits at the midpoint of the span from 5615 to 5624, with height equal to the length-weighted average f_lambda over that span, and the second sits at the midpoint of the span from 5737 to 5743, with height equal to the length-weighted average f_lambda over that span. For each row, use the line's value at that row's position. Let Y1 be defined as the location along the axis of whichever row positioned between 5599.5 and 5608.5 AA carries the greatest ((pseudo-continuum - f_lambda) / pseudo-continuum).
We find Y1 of 5604.02 AA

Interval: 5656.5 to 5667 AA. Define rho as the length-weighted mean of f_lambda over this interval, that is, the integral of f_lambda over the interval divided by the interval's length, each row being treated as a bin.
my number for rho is 9.1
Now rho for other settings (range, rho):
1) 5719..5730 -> 9.9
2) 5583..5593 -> 9.3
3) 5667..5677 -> 8.8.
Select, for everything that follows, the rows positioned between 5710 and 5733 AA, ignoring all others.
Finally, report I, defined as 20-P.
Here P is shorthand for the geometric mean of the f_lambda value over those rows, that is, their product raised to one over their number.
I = 10.2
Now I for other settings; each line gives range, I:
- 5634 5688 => 10.9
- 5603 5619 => 10.4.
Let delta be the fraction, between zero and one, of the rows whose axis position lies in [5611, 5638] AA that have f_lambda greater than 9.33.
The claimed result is 0.67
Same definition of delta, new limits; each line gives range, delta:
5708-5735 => 0.76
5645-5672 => 0.43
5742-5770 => 0.14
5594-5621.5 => 0.76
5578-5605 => 0.67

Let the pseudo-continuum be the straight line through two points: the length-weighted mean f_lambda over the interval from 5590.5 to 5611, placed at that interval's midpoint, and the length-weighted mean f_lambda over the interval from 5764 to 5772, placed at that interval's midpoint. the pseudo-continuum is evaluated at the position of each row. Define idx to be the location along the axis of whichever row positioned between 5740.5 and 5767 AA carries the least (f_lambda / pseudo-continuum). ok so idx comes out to 5762.35 AA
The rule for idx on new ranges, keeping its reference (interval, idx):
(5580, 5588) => 5585.98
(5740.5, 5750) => 5746.45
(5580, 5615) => 5585.98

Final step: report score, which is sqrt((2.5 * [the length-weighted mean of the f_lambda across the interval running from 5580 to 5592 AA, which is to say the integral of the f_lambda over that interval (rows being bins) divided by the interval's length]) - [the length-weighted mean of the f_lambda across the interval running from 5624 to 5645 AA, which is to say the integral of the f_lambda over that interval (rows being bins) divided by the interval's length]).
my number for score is 3.75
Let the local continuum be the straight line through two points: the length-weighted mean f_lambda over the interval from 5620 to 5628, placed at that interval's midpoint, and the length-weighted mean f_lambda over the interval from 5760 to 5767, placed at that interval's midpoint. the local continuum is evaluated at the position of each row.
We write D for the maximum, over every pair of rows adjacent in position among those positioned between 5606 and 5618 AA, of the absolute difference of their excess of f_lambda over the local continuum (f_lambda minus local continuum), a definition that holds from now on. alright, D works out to 0.7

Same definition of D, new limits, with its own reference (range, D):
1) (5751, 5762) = 1.2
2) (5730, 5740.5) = 1.9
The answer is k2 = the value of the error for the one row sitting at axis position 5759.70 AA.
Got 0.650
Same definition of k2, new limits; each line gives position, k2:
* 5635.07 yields 0.620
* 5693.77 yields 0.660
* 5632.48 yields 0.630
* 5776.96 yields 0.650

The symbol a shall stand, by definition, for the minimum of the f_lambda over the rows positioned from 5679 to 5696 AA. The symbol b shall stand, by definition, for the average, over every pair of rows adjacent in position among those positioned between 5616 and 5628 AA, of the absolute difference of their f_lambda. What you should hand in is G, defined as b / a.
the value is 0.069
